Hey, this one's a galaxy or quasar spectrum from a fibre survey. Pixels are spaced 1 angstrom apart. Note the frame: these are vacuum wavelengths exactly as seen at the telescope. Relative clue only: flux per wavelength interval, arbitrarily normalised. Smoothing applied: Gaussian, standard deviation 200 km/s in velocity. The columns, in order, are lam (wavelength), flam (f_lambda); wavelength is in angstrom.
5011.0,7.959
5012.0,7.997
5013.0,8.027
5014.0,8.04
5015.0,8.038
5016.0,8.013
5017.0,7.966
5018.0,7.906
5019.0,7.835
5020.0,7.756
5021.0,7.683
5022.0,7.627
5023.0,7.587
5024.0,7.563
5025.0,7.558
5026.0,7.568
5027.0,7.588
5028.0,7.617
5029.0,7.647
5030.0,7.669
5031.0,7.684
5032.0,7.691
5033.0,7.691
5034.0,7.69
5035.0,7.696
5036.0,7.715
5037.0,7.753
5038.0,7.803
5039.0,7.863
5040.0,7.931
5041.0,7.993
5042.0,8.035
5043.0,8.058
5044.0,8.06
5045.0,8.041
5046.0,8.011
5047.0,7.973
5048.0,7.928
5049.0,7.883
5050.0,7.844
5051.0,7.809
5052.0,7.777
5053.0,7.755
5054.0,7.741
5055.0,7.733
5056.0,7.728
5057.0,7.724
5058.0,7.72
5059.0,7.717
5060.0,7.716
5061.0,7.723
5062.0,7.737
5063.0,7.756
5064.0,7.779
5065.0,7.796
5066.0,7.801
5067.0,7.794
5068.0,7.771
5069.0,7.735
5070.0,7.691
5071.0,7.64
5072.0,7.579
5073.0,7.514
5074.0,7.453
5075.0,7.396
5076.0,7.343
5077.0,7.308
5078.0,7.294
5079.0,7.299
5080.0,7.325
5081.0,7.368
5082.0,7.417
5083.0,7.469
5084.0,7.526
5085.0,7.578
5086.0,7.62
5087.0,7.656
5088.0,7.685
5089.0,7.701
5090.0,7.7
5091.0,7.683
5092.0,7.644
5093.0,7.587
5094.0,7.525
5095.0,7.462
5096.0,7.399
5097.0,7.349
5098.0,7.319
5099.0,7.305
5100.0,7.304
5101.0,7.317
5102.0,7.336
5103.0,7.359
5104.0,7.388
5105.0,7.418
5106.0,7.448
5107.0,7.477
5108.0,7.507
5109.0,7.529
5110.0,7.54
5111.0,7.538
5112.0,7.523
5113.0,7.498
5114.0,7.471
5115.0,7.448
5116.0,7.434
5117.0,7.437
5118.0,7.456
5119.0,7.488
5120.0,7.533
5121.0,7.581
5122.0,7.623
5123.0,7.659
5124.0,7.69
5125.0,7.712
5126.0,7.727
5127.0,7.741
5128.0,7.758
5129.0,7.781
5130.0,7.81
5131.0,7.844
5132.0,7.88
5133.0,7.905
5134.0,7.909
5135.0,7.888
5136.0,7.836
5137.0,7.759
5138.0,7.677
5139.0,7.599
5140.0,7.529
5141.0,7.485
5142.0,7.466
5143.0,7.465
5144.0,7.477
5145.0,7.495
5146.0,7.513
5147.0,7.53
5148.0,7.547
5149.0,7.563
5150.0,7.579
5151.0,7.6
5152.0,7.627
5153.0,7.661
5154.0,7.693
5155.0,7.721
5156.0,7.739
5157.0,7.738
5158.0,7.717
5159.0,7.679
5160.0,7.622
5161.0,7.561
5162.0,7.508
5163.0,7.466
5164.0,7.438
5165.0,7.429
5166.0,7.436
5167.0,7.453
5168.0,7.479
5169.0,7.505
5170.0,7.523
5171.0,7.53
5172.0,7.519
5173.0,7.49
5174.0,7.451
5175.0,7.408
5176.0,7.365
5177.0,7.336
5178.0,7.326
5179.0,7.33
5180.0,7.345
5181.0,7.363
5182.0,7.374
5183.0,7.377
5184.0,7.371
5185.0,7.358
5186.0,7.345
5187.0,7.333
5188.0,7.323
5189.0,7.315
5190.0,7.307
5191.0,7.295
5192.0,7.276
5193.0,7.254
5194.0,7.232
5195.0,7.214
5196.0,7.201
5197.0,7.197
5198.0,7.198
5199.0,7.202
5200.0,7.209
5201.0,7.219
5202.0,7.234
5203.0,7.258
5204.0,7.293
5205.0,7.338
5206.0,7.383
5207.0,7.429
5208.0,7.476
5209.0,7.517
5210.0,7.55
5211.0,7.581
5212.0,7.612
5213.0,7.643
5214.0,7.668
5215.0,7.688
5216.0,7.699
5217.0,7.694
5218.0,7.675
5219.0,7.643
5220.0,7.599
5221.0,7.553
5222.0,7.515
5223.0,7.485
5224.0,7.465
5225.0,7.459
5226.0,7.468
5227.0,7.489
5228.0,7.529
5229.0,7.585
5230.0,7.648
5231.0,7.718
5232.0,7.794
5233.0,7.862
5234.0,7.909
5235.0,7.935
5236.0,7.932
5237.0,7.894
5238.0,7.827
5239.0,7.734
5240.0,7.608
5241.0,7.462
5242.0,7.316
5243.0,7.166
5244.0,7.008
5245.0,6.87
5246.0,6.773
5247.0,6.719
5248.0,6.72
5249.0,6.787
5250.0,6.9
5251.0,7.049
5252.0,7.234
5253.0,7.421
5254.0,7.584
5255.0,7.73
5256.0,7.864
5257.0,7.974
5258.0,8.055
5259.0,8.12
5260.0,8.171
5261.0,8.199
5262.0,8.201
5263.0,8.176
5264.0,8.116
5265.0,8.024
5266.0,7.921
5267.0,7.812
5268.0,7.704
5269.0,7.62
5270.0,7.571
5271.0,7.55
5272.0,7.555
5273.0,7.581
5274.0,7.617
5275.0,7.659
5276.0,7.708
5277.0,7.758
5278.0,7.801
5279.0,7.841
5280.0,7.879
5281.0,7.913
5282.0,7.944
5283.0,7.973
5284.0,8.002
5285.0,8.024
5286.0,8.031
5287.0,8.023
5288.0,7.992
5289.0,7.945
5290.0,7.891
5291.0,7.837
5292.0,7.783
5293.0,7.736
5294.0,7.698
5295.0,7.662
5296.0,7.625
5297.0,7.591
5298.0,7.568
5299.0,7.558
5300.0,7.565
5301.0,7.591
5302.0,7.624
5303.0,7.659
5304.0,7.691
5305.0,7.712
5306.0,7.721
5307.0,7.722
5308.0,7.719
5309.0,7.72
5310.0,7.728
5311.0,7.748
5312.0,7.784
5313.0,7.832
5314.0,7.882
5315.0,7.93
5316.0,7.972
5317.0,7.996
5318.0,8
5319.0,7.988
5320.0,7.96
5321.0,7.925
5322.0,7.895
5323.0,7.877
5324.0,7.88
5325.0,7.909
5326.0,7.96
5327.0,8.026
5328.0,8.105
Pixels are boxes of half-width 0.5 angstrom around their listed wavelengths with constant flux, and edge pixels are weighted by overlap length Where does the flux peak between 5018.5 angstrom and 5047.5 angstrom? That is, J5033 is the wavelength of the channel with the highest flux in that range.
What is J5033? 5044.0 angstrom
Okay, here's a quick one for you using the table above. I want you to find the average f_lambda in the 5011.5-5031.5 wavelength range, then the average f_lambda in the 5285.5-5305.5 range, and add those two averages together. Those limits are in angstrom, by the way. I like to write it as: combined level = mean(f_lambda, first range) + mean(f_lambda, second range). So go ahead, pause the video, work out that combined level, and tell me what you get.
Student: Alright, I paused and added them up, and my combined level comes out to 15.51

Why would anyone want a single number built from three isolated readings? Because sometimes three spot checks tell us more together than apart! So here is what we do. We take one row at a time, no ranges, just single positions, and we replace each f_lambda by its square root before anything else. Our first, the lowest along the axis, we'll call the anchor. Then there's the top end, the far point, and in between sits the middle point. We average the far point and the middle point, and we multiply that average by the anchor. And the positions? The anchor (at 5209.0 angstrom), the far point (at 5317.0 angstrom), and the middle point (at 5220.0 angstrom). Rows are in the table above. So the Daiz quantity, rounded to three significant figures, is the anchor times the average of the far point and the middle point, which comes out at 7.66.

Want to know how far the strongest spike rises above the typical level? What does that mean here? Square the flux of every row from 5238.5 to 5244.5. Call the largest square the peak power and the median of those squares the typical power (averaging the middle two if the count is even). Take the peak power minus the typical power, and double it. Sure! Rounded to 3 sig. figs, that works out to 10.4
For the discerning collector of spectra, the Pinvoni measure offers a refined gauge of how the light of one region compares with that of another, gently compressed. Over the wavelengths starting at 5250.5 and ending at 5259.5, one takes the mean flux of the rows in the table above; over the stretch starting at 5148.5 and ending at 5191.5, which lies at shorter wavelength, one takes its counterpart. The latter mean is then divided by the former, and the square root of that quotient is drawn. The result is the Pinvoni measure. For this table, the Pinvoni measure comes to 0.99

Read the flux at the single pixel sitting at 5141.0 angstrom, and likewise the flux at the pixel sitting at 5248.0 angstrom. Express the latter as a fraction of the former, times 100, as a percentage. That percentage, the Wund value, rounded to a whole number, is 90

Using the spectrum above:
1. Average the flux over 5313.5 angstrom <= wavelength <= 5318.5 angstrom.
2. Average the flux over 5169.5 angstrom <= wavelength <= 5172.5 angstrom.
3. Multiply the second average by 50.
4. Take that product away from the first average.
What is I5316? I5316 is -368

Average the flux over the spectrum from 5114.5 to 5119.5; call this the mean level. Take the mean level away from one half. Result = -6.95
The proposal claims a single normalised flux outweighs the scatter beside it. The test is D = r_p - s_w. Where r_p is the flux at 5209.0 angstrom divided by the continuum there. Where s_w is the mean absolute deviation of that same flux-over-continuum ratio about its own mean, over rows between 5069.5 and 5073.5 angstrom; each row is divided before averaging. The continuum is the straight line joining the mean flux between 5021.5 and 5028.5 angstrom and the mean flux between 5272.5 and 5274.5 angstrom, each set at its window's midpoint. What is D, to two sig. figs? 0.98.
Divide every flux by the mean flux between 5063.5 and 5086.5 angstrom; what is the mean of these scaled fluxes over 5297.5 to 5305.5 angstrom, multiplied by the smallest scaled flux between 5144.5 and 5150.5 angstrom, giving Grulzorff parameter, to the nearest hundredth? 1.00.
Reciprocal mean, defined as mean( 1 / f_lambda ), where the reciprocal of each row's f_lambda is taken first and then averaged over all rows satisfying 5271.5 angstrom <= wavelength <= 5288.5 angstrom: 0.128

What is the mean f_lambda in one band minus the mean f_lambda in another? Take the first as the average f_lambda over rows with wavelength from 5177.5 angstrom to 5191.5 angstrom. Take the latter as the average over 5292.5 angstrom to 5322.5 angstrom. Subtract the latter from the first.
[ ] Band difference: -0.4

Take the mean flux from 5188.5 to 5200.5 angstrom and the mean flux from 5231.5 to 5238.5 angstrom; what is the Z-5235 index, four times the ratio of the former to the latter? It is 3.68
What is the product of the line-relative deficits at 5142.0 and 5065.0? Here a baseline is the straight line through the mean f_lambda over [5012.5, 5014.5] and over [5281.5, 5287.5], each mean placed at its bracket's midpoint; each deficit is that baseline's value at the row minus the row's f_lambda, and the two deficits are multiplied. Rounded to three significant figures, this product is 0.127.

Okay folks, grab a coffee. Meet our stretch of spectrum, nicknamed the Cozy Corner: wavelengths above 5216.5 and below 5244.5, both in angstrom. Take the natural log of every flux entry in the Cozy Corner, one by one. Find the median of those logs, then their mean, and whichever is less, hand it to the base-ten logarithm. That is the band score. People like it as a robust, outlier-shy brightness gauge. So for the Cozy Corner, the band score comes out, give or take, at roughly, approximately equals 0.307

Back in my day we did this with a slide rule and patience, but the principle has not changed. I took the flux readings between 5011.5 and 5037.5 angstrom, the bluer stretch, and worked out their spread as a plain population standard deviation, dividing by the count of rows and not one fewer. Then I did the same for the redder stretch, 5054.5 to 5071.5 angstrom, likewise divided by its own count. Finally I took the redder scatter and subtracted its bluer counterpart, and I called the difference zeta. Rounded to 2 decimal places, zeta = -0.12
